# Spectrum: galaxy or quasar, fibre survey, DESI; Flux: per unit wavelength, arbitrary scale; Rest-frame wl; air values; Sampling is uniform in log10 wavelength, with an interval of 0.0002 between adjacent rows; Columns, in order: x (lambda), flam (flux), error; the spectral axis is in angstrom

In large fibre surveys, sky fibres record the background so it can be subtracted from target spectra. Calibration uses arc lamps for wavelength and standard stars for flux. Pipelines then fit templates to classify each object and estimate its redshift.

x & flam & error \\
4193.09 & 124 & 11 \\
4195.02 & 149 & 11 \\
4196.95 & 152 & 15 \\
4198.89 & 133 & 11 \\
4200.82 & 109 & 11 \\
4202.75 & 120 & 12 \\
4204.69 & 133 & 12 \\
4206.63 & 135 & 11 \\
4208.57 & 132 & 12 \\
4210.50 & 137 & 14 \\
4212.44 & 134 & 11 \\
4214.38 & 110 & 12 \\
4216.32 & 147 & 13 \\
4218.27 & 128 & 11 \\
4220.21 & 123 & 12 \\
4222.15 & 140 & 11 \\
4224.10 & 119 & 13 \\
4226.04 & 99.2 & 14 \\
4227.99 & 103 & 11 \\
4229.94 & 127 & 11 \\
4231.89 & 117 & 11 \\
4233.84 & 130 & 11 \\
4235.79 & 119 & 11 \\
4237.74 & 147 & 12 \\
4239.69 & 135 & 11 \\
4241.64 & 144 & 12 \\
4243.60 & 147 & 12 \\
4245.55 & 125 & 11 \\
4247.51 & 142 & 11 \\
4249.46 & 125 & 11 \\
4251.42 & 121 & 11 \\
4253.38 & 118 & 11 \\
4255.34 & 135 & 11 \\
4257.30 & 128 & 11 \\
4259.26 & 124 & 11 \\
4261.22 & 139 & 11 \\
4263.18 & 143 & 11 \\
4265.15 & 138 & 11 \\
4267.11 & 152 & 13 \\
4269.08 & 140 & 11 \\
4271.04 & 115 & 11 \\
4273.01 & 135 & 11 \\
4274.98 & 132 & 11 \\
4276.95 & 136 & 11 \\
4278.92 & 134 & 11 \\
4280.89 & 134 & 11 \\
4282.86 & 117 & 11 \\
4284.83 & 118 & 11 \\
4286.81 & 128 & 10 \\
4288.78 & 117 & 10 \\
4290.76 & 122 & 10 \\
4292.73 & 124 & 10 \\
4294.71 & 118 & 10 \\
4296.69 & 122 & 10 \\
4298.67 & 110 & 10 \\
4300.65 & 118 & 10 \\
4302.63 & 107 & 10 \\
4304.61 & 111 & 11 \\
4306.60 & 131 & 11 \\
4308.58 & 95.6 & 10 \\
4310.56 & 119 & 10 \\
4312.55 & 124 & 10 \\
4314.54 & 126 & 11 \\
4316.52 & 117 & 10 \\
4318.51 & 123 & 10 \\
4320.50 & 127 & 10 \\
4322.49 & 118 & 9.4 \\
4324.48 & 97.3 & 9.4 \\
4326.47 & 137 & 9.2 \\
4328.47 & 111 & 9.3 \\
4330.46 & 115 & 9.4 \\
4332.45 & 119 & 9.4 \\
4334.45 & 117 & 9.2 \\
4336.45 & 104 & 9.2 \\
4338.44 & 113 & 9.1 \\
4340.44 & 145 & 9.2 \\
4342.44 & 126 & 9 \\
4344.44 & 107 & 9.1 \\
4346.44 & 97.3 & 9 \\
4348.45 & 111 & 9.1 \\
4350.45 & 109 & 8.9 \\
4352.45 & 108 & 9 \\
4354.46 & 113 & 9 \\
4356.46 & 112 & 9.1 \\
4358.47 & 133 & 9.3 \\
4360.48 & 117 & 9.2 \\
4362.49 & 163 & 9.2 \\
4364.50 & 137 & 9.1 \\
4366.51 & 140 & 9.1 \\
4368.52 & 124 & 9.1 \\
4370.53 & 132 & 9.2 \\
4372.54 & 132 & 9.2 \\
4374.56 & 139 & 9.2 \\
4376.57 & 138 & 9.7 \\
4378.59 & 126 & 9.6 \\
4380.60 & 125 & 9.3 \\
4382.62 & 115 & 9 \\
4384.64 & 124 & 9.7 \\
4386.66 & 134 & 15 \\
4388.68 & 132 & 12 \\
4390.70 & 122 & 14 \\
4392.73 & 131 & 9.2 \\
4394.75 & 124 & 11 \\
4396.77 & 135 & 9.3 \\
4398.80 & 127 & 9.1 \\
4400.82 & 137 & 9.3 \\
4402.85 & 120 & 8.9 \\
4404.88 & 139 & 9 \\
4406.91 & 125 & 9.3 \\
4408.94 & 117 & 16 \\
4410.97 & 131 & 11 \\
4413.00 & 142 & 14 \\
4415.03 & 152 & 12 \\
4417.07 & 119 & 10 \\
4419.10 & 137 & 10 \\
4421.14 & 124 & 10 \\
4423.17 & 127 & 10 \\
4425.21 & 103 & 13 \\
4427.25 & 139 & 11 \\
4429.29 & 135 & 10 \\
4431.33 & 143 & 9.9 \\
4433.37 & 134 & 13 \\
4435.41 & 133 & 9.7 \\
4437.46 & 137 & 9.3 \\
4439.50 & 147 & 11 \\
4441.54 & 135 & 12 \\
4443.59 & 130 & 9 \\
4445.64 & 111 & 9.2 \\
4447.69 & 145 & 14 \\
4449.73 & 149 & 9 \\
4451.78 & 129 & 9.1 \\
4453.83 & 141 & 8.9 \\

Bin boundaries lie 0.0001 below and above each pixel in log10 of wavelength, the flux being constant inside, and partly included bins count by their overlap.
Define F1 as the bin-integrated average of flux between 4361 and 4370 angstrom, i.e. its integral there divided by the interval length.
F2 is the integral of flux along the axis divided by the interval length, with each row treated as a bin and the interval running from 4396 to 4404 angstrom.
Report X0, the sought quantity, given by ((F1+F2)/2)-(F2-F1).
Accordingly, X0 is 144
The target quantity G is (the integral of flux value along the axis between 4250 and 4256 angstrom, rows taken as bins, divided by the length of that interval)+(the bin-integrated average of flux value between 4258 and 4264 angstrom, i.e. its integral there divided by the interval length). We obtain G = 259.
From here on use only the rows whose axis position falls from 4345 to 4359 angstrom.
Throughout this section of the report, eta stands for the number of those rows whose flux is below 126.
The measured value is 6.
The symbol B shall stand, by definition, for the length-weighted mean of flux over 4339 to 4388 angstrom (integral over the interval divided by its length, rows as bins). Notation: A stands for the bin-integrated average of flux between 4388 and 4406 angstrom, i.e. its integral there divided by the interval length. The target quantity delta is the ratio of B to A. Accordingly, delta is 0.97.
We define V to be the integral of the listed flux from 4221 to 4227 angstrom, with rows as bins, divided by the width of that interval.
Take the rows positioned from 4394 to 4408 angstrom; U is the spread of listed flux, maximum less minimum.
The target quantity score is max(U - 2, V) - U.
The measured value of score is 101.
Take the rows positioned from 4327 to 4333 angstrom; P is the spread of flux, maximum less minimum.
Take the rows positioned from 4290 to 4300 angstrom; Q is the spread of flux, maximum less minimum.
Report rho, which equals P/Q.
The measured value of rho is 0.6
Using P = 8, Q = 14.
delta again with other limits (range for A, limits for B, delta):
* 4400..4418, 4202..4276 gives 0.99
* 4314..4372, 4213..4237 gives 1.01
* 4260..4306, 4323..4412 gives 0.98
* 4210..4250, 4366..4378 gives 1.04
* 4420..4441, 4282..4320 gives 0.89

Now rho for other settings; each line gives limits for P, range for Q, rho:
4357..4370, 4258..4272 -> 1.2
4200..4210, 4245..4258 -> 1.1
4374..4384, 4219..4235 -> 0.6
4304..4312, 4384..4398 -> 2.7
